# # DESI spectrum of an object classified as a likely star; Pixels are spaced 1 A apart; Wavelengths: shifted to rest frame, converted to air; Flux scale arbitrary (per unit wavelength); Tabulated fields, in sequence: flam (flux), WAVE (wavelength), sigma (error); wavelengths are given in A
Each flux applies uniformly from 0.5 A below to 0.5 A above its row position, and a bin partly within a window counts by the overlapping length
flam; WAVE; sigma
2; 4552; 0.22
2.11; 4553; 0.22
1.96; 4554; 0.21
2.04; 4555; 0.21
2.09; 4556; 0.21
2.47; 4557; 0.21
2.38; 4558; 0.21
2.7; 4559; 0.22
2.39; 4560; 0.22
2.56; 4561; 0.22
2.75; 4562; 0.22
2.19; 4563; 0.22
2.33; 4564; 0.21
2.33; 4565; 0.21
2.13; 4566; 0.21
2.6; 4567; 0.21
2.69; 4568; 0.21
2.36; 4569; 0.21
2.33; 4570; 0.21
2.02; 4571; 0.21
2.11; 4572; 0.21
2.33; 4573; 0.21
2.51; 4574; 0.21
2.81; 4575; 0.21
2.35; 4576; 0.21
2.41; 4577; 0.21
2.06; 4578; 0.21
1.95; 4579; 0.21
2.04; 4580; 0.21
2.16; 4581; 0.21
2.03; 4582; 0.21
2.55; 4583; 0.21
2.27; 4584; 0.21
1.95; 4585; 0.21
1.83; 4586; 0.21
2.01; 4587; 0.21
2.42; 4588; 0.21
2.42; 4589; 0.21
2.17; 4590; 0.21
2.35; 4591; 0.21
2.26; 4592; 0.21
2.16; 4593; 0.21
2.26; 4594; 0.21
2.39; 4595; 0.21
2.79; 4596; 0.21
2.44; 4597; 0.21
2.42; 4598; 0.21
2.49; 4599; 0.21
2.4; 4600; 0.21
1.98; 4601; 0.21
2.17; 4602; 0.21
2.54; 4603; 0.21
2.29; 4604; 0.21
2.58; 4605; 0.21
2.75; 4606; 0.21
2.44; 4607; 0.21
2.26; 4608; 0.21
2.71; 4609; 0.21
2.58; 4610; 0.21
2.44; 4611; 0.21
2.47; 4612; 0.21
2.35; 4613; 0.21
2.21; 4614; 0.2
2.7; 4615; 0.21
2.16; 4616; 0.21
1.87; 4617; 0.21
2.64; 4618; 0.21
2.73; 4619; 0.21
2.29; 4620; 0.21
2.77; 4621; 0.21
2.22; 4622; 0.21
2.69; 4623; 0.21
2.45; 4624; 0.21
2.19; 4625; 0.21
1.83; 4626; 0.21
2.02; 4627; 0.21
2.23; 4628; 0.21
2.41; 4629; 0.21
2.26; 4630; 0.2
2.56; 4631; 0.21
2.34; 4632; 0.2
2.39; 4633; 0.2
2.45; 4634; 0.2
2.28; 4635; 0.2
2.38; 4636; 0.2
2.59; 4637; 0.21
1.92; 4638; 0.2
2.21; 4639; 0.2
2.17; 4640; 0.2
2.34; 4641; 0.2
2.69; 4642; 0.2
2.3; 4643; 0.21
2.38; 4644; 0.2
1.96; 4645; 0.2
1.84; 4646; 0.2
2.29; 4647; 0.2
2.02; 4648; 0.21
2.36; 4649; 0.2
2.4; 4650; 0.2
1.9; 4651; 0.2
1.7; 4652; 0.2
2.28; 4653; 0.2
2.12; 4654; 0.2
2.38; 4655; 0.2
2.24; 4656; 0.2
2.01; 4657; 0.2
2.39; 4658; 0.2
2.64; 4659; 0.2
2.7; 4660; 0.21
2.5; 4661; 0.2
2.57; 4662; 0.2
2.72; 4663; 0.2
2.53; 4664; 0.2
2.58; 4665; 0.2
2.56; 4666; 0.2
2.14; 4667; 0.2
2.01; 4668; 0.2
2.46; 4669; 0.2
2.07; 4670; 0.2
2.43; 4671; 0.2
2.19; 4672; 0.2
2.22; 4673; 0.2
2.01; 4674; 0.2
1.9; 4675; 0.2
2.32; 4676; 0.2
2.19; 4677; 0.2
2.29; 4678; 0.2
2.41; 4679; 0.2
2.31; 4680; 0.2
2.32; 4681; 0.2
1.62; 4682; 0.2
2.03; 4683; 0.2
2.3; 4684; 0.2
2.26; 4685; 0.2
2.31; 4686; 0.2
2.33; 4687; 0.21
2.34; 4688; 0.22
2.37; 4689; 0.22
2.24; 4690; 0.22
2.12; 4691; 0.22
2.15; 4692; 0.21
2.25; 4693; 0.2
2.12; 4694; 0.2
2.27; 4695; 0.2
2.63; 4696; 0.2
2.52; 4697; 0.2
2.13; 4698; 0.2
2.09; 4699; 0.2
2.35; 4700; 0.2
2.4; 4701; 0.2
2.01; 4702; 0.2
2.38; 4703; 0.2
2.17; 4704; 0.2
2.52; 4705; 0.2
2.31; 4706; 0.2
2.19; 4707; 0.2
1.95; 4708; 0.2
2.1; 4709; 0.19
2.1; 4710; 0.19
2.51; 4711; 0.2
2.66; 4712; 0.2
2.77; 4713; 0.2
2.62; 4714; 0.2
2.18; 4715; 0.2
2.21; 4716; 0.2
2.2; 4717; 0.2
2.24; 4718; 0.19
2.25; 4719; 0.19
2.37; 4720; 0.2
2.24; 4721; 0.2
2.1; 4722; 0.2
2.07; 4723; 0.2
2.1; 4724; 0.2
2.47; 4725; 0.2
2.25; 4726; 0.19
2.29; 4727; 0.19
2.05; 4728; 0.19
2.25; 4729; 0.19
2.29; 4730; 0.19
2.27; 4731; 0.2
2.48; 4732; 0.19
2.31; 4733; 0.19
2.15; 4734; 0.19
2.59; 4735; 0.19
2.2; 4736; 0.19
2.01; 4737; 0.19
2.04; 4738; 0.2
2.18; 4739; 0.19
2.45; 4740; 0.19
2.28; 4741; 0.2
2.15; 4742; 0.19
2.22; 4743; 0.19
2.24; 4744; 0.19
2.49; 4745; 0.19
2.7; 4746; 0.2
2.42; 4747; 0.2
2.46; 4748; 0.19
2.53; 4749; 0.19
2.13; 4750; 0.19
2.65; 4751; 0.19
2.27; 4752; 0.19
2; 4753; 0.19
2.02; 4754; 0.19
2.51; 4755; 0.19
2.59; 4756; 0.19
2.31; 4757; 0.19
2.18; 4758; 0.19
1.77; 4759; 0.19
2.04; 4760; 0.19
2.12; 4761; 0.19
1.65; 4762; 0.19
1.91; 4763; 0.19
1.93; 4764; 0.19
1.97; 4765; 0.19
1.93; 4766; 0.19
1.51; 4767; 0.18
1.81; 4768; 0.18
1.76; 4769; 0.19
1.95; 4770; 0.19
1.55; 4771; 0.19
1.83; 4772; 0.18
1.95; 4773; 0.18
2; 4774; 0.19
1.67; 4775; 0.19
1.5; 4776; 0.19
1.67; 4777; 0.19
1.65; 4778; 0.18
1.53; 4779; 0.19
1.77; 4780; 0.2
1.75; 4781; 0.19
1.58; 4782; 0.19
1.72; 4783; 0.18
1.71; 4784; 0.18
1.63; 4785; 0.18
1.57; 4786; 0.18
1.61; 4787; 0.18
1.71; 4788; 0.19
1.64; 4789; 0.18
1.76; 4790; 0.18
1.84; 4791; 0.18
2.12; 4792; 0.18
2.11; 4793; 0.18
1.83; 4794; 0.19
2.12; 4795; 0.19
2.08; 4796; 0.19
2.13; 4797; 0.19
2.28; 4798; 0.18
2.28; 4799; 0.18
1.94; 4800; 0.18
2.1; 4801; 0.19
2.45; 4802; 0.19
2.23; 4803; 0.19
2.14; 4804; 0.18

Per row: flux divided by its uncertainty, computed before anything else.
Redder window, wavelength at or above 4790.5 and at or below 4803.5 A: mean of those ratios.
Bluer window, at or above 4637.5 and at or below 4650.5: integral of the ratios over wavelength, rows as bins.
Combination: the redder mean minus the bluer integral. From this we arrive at -132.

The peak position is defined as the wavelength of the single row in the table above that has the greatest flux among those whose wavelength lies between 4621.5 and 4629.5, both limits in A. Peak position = 4623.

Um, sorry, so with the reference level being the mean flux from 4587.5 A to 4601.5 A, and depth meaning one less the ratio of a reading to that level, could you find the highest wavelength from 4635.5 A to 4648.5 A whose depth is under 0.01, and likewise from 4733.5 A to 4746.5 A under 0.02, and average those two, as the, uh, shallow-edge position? 4695.0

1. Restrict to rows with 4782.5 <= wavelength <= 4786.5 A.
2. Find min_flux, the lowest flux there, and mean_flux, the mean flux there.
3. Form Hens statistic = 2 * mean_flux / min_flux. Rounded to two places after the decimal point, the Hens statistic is 2.11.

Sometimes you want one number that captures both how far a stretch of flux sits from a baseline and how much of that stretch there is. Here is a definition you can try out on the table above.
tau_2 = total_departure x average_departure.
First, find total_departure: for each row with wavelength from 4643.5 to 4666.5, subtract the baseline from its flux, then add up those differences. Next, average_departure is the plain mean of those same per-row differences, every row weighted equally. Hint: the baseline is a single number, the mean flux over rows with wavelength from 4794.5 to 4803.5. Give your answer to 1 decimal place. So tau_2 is 0.4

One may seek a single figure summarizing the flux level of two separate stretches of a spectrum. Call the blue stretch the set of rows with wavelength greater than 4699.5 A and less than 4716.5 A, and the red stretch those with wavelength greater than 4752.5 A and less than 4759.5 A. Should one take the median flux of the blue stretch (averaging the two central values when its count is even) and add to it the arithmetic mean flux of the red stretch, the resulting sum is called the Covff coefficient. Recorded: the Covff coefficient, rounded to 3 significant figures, 4.51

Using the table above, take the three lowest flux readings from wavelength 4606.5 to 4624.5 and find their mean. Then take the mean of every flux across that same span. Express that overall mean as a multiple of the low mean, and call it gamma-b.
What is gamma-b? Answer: 1.17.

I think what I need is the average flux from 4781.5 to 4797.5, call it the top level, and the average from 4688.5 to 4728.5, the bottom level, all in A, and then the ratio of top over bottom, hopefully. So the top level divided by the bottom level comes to 0.80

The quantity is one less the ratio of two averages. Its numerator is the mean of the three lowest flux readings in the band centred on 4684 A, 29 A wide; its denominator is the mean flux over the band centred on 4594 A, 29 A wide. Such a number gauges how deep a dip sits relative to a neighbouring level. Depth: 0.20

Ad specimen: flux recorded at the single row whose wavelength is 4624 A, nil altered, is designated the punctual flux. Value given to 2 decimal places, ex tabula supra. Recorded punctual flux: 2.45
